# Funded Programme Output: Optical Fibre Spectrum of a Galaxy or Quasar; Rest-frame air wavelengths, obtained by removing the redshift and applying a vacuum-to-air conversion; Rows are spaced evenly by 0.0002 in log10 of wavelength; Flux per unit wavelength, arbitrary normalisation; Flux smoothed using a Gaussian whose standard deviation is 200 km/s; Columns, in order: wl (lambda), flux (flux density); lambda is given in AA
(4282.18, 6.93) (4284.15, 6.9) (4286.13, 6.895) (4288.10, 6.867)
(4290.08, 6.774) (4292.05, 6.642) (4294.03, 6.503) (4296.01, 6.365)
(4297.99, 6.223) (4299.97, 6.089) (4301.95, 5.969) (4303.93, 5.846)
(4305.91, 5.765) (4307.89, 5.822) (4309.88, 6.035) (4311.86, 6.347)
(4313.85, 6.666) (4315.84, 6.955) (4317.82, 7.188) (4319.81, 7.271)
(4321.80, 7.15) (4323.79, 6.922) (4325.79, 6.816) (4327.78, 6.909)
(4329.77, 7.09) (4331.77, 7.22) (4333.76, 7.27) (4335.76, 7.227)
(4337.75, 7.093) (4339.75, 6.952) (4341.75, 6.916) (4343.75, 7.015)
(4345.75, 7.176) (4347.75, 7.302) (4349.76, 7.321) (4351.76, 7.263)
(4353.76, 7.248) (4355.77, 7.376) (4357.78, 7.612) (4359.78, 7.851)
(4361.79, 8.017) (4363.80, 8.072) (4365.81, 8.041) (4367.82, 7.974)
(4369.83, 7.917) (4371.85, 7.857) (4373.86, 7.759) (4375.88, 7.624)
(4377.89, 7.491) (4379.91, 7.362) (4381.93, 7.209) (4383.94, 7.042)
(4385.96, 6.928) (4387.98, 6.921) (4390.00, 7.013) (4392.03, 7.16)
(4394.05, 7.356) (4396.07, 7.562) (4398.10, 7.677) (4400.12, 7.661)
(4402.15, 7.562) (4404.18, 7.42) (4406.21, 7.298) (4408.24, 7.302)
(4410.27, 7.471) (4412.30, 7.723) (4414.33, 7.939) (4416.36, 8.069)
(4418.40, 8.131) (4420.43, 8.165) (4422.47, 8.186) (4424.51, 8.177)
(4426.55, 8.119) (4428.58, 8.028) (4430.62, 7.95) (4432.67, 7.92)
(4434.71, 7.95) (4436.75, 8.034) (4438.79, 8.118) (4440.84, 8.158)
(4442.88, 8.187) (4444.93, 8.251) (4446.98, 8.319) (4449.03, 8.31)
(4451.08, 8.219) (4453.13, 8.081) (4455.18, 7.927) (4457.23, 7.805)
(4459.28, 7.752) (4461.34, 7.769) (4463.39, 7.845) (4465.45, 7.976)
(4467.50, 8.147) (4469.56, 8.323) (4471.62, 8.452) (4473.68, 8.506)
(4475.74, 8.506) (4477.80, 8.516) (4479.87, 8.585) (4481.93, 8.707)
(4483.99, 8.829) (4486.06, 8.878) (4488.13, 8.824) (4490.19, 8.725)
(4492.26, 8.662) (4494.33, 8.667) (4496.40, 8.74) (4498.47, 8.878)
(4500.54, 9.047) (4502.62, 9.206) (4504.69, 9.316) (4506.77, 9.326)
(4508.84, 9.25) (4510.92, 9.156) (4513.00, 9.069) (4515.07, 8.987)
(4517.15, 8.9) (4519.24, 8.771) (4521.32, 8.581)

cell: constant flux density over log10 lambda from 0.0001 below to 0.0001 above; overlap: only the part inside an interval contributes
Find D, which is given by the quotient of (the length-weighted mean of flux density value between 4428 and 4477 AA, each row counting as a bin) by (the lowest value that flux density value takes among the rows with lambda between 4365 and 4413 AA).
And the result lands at 1.17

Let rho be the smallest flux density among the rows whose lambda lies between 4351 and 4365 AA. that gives 7.248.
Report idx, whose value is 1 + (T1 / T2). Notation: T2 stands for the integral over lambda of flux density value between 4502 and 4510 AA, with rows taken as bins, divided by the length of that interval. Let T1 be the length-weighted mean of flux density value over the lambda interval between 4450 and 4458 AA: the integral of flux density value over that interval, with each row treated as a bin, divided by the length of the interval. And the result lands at 1.86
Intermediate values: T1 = 8.0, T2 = 9.3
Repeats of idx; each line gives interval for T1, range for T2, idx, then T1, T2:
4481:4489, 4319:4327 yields 2.25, 8.8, 7.0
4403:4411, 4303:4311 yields 2.25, 7.4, 5.9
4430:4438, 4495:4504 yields 1.89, 8.0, 9.0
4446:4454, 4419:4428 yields 2.01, 8.2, 8.2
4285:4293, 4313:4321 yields 1.97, 6.8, 7.0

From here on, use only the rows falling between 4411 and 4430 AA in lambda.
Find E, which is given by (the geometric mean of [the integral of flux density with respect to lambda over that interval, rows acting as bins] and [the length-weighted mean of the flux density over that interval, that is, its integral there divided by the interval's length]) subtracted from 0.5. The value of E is -34.6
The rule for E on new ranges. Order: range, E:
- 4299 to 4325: -32.5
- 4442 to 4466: -38.9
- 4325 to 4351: -35.7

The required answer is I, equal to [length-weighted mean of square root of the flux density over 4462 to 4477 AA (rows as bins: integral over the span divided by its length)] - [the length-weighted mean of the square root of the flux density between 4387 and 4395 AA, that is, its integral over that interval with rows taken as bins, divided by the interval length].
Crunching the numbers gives 0.21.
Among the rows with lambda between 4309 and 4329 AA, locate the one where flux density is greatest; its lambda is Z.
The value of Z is 4319.81 AA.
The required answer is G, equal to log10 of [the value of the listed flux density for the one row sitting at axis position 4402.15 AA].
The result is 0.88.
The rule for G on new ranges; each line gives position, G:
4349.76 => 0.86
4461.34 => 0.89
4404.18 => 0.87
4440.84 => 0.91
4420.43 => 0.91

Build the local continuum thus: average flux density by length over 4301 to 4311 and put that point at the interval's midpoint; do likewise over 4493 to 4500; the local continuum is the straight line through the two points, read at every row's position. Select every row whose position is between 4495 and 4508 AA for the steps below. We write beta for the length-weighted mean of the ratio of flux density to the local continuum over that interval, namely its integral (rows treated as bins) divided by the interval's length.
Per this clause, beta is 1.02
